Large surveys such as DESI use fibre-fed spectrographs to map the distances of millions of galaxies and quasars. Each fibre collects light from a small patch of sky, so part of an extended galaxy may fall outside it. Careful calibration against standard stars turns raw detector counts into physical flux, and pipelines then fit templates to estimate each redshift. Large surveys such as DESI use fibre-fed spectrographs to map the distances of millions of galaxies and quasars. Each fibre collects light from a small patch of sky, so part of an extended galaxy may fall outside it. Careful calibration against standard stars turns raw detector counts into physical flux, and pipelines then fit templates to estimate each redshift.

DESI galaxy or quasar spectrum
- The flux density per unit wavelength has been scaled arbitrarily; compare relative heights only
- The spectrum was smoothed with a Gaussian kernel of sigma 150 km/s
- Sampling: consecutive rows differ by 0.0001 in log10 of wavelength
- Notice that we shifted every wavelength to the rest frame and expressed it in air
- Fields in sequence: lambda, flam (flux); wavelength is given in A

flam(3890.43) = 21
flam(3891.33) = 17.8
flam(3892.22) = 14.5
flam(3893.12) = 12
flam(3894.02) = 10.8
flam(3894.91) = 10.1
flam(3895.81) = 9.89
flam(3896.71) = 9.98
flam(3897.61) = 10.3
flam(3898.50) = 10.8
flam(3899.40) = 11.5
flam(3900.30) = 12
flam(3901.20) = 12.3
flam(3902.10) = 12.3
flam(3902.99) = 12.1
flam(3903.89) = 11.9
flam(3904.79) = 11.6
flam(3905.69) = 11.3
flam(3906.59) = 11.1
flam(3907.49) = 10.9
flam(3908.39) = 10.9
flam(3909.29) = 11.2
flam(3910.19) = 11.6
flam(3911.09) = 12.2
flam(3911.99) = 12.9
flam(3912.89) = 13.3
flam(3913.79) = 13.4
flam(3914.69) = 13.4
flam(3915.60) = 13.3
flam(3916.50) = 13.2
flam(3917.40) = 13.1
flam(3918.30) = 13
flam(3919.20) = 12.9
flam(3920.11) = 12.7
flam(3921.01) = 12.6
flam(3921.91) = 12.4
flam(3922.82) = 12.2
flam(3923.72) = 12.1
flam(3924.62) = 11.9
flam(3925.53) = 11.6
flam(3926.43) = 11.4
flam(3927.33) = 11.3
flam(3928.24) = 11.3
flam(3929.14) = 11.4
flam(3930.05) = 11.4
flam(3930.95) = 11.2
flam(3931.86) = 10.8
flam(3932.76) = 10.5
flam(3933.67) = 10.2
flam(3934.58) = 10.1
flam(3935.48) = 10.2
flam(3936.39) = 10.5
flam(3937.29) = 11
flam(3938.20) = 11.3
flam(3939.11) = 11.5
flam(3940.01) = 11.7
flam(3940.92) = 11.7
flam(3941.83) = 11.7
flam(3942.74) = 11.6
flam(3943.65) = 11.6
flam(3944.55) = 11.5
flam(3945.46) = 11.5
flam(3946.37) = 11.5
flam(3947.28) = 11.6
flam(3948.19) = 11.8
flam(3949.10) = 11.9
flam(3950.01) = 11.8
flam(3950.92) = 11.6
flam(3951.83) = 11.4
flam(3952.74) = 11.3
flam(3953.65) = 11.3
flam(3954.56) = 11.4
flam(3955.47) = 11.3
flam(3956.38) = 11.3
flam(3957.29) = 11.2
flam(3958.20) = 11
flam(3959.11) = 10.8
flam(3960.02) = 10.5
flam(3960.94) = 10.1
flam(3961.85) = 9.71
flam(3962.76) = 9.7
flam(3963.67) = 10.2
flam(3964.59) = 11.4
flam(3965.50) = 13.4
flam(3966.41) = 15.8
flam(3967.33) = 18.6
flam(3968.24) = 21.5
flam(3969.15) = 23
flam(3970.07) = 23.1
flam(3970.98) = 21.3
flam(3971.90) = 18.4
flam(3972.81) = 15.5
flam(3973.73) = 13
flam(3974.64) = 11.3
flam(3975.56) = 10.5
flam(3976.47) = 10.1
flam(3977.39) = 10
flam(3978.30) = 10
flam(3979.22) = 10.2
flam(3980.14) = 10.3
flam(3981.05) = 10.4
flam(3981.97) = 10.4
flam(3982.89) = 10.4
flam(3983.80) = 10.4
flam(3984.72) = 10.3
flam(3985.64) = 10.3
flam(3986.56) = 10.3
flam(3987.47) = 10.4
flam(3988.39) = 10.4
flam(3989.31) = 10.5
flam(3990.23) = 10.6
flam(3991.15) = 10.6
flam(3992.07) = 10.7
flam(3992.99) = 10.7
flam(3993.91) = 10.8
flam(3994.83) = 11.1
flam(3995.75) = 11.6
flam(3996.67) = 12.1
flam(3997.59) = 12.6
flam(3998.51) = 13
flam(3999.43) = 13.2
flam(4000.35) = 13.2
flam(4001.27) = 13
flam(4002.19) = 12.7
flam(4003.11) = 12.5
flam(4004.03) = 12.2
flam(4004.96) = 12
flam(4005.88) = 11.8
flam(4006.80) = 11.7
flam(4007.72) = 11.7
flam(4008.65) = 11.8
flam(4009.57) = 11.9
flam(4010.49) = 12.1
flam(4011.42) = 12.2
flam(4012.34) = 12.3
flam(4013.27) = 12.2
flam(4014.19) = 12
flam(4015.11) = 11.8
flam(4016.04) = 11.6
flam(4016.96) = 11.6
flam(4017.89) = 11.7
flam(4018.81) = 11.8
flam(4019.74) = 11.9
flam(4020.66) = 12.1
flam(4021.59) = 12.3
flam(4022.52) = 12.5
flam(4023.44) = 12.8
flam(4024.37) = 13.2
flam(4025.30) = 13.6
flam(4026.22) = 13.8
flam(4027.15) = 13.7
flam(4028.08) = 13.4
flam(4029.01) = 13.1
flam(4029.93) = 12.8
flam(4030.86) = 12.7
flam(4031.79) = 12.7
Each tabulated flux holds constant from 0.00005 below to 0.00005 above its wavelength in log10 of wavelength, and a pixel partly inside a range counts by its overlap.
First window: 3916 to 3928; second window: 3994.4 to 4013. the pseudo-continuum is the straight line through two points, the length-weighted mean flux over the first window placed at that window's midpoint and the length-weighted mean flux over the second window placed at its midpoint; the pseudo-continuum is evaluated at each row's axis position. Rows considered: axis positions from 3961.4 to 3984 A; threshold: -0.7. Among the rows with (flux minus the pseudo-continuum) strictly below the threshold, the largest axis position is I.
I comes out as 3983.80 A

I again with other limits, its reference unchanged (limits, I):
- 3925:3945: 3944.55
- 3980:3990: 3989.31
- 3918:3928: 3927.33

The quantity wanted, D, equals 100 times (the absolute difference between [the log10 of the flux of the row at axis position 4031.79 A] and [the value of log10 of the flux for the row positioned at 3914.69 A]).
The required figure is 2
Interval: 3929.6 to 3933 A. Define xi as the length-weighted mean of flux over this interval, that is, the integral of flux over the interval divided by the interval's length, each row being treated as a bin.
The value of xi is 11.0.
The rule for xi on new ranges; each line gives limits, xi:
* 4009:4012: 12.1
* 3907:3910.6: 11.1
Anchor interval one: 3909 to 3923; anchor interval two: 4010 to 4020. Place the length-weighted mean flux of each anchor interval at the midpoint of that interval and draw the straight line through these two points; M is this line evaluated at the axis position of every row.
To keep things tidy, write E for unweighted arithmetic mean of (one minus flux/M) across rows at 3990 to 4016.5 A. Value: 0.01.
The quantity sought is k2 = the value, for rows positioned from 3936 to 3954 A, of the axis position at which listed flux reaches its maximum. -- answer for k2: 3949.10 A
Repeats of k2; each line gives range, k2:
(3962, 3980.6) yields 3970.07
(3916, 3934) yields 3916.50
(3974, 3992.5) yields 3974.64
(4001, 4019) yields 4001.27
